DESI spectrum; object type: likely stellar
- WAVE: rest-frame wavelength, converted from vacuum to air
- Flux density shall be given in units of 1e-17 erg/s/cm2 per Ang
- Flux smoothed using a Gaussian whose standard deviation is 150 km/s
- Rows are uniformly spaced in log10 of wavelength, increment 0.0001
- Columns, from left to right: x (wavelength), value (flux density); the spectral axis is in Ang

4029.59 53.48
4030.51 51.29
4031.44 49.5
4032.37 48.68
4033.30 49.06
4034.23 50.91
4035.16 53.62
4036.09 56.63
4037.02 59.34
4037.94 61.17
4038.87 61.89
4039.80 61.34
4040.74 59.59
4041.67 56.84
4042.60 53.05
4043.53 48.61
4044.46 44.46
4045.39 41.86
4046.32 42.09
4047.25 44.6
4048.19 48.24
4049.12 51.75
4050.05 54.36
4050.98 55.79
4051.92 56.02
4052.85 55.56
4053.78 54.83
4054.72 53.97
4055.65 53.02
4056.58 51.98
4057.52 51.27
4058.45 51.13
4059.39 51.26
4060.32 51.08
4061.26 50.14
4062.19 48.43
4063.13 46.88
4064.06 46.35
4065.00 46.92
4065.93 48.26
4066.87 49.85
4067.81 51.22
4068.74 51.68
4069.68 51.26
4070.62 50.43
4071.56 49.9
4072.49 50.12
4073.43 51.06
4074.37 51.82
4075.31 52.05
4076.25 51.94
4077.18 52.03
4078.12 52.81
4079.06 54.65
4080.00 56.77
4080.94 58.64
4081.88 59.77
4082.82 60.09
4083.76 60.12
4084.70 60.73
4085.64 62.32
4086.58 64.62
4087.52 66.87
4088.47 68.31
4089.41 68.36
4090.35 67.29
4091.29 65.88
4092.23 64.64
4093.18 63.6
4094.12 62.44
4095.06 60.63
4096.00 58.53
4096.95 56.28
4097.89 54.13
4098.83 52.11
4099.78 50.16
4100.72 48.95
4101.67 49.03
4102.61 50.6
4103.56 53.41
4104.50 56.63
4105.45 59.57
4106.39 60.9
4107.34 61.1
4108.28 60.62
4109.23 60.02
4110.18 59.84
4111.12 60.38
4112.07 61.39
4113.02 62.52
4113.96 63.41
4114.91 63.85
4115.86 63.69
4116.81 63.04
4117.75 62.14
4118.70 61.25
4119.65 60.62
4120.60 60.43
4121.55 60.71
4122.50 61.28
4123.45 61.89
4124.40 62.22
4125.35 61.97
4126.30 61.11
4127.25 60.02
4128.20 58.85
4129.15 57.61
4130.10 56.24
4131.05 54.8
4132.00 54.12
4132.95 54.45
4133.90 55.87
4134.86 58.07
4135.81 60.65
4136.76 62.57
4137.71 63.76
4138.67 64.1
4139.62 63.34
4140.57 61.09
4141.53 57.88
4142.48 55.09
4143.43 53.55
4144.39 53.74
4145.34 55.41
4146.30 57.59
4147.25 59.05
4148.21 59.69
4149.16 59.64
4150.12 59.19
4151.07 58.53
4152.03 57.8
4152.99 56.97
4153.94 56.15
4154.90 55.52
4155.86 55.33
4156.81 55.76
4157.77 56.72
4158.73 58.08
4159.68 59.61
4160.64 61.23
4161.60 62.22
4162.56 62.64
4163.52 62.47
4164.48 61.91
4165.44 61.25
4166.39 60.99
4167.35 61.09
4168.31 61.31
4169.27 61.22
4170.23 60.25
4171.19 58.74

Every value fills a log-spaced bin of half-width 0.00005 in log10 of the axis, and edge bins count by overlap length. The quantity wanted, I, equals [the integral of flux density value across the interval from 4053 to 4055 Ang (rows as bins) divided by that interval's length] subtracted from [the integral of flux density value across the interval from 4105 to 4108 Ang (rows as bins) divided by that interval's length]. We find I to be 6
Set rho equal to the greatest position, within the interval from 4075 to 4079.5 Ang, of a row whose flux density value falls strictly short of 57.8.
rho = 4079.06 Ang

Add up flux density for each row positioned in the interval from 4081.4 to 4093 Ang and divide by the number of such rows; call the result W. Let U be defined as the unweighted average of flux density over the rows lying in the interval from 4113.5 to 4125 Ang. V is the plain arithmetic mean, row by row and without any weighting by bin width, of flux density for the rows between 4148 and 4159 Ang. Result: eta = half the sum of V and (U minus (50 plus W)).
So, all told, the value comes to 3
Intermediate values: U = 62.0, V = 57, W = 64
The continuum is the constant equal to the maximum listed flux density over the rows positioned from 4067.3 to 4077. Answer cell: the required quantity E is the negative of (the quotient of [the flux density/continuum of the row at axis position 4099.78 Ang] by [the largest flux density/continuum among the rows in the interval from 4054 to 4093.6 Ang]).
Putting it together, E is -0.73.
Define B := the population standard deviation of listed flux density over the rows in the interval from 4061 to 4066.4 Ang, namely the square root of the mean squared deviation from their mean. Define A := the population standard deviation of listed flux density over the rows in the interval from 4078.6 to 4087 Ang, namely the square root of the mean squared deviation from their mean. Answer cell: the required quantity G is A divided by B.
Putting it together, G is 2.1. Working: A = 2.7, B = 1.3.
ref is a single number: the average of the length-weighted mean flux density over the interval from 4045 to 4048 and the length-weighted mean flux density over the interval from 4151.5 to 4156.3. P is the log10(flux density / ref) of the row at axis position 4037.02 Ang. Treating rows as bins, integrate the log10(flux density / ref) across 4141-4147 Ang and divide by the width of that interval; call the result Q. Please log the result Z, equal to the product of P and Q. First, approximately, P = 0.08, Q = 0.049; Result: 0.004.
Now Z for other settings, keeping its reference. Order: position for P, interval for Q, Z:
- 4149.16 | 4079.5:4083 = 0.006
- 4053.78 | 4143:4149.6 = 0.002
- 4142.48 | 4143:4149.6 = 0.003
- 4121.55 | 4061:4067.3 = -0.001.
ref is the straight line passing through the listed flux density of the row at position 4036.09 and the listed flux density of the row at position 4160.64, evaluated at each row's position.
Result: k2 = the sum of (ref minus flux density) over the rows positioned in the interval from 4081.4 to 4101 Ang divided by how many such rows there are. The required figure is -2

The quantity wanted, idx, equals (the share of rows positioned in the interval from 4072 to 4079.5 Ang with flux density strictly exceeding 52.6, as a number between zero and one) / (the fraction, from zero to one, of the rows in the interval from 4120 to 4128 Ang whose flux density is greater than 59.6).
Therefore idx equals 0.25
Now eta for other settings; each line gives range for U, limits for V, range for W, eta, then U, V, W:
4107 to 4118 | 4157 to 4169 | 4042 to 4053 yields 11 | 61.8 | 61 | 50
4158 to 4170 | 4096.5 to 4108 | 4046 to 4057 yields 7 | 61.2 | 54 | 52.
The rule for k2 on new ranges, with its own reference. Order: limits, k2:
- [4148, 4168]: 2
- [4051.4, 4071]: 7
